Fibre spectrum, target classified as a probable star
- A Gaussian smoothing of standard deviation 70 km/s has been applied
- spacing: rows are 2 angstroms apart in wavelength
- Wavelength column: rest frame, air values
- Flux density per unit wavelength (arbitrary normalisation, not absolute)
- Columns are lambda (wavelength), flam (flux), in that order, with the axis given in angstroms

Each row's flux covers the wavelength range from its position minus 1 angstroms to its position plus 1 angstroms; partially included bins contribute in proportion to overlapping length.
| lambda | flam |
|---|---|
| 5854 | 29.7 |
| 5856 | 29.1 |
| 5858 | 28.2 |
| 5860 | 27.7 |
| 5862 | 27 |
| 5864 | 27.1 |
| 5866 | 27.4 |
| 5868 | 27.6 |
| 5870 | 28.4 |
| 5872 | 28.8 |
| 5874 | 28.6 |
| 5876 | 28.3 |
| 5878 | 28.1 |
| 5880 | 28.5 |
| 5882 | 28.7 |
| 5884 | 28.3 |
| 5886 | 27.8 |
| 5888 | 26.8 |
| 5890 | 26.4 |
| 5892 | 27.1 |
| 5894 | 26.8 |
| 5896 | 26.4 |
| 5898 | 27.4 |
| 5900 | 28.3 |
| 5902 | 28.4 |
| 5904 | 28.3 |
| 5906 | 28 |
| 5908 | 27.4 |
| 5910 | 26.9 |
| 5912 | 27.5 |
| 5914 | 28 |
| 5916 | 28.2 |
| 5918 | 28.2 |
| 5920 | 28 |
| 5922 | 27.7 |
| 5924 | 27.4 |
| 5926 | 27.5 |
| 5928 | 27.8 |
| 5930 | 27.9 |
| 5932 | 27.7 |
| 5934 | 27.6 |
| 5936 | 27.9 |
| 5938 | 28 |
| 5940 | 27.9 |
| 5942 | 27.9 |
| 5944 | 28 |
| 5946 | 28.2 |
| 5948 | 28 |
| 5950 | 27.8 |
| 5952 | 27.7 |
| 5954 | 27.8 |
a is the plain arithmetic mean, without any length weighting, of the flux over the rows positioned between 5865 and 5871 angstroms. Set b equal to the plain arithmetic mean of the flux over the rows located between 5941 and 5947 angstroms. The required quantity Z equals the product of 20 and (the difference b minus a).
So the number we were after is 5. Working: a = 27.8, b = 28.0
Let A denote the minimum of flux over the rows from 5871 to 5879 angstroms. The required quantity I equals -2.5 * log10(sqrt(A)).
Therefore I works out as -1.81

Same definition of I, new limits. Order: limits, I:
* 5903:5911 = -1.79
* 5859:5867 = -1.79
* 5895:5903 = -1.78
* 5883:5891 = -1.78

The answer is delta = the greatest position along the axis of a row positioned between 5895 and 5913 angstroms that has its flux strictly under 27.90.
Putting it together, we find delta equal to 5912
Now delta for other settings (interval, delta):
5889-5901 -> 5898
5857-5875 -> 5868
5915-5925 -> 5924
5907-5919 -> 5912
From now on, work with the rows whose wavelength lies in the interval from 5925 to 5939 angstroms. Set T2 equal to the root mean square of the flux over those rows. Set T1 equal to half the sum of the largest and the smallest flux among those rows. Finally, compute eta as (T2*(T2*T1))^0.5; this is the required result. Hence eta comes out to 146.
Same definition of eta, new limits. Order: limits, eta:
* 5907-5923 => 146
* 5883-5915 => 144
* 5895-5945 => 145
